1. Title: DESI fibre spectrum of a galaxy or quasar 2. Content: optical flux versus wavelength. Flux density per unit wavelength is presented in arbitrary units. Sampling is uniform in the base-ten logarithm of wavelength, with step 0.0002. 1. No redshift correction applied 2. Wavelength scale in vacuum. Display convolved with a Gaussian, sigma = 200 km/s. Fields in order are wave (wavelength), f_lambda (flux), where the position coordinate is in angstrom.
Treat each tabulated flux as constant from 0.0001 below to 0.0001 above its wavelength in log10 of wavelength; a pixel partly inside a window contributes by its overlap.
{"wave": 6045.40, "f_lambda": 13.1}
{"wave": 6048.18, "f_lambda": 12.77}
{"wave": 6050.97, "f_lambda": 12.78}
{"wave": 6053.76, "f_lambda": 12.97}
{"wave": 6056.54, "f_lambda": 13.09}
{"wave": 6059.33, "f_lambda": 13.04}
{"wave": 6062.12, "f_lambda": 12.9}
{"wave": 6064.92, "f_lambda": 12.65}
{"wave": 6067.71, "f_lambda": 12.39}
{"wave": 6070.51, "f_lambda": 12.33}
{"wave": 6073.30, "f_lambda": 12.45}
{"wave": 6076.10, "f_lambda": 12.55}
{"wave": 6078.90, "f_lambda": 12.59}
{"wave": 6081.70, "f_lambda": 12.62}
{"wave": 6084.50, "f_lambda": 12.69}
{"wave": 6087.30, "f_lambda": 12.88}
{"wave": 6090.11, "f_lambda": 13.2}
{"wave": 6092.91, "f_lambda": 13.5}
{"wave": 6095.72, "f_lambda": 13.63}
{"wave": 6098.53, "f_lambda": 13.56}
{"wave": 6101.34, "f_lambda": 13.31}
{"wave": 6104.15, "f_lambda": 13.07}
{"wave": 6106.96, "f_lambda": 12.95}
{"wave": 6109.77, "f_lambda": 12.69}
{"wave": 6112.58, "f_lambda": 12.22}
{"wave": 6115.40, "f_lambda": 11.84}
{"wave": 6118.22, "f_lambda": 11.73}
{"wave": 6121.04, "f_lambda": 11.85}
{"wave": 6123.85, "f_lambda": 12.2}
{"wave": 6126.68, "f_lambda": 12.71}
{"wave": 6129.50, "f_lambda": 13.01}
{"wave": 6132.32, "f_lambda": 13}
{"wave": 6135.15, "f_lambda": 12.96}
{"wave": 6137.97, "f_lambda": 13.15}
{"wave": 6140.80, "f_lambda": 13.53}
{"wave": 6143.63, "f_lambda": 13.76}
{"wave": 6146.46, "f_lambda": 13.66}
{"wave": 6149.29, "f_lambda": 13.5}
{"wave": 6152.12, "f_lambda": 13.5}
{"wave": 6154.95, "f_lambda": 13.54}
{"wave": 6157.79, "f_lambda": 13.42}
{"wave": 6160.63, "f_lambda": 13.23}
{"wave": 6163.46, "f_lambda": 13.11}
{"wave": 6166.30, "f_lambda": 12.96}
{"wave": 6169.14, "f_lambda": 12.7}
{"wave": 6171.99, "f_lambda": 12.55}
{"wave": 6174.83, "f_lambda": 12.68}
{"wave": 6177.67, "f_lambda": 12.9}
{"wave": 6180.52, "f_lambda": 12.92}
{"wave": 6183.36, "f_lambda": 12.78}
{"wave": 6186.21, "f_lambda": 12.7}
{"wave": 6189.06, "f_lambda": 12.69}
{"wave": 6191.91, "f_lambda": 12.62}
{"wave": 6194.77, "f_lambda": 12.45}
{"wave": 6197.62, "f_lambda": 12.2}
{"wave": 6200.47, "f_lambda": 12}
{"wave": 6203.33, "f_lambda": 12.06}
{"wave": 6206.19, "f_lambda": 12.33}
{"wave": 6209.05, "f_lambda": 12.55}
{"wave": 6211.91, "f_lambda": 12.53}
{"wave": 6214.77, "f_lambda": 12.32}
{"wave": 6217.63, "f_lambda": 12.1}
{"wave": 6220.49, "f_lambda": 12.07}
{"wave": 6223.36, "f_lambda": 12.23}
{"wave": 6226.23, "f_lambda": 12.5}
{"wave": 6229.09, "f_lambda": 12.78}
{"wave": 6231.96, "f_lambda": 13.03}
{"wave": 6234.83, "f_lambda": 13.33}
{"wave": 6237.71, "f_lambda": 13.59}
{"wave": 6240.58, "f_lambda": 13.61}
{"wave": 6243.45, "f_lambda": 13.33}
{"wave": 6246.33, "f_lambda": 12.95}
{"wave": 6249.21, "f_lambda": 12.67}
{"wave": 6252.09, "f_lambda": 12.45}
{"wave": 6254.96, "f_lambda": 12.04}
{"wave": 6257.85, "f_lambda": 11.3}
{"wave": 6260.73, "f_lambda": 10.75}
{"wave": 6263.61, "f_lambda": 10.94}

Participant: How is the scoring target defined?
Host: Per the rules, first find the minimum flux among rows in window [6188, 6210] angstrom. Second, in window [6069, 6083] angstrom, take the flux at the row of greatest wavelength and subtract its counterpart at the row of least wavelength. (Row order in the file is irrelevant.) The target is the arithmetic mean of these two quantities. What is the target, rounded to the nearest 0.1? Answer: 6.1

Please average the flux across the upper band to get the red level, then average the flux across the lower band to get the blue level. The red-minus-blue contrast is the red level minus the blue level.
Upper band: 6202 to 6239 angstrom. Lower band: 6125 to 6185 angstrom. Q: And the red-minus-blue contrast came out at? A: -0.55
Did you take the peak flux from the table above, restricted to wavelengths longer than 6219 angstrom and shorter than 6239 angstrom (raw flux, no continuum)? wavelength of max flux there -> 6237.71 angstrom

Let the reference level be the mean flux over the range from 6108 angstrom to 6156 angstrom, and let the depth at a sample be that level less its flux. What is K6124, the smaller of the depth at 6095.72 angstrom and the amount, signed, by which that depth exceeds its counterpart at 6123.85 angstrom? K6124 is -1.43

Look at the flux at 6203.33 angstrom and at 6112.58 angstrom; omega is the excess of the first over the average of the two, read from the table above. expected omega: -0.08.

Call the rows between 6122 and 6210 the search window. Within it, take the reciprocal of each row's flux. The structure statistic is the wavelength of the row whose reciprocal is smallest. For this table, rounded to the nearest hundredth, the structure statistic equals 6143.63 angstrom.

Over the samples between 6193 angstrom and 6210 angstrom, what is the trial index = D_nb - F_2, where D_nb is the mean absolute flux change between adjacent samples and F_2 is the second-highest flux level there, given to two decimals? -12.25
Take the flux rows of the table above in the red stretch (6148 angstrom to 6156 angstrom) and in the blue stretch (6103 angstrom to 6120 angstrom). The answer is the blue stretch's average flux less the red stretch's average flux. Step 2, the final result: -1.1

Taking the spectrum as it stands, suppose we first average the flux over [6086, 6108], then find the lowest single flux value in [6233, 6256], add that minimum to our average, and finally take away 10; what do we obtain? 15.3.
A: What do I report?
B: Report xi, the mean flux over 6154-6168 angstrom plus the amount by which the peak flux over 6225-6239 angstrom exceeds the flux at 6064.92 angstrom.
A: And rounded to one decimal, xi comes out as 14.2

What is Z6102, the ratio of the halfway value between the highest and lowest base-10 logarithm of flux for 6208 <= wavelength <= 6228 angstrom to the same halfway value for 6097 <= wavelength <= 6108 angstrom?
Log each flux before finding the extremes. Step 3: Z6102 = 0.97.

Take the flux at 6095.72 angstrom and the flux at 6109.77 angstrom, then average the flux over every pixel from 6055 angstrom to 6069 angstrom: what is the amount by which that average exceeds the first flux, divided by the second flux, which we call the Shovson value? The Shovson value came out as -0.064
